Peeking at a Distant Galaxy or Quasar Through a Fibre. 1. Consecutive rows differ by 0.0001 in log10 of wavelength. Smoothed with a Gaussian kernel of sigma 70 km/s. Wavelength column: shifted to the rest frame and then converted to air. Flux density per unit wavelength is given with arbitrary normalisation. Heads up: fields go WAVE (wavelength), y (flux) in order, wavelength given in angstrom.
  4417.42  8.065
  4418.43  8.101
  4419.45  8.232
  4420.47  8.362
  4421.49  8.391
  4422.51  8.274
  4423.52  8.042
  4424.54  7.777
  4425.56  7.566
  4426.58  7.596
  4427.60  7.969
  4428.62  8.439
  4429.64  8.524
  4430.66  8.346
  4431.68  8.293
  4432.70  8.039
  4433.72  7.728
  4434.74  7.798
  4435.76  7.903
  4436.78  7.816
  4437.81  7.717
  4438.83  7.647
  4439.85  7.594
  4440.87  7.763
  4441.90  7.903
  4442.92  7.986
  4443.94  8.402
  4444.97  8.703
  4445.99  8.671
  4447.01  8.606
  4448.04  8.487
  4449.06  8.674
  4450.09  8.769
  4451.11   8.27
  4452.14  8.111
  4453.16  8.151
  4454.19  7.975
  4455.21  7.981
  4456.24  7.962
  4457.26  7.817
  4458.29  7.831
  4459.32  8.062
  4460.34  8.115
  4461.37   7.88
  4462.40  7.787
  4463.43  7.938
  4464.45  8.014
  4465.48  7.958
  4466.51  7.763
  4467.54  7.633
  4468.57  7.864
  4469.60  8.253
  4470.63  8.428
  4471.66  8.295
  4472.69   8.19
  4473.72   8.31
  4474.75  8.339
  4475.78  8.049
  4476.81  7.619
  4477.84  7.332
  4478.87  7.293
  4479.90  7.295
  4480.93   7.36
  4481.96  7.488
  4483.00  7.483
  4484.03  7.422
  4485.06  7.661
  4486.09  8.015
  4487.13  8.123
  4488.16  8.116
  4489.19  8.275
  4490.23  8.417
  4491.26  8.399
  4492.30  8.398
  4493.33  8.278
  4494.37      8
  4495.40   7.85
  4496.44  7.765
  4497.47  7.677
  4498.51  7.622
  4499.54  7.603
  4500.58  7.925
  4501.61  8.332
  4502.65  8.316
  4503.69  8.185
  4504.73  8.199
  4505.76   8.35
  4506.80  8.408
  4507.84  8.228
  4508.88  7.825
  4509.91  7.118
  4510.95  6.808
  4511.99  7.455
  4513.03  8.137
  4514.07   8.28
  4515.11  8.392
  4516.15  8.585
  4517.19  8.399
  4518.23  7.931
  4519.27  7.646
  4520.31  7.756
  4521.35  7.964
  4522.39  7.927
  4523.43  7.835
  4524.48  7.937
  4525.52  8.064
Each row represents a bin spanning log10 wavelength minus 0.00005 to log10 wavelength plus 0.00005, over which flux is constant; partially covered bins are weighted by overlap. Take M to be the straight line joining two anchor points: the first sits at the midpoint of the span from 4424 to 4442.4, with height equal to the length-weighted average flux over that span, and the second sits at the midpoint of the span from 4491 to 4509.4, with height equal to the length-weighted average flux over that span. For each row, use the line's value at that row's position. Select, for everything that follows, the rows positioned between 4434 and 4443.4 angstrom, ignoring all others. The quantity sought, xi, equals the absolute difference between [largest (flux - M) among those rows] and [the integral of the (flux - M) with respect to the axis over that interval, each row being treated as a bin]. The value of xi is 1.3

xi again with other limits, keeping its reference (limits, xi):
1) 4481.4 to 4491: 1.7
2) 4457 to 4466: 0.5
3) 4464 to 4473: 0.0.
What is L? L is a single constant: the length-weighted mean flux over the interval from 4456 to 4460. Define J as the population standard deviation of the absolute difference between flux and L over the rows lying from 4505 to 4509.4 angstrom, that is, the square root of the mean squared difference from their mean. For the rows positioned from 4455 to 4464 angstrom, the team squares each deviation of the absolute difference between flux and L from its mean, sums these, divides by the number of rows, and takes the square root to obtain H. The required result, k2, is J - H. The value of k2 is 0.08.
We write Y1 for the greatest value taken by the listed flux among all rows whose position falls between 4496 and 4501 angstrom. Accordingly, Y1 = 7.925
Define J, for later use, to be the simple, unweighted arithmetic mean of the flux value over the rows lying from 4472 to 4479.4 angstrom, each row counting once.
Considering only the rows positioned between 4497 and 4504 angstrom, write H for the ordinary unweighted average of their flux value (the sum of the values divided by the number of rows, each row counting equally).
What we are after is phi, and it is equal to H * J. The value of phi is 62.6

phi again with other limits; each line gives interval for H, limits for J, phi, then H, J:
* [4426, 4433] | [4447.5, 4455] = 68.2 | 8.2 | 8.35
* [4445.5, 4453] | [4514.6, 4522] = 68.9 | 8.5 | 8.10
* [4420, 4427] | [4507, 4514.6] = 61.6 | 8.0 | 7.69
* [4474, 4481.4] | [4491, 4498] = 61.3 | 7.6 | 8.05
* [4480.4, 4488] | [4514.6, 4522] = 61.9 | 7.7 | 8.10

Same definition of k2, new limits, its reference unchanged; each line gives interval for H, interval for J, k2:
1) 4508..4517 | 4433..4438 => -0.25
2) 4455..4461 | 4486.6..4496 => 0.10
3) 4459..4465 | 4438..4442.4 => 0.06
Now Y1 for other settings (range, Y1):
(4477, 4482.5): 7.488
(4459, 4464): 8.115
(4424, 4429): 8.439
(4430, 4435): 8.346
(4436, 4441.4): 7.816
